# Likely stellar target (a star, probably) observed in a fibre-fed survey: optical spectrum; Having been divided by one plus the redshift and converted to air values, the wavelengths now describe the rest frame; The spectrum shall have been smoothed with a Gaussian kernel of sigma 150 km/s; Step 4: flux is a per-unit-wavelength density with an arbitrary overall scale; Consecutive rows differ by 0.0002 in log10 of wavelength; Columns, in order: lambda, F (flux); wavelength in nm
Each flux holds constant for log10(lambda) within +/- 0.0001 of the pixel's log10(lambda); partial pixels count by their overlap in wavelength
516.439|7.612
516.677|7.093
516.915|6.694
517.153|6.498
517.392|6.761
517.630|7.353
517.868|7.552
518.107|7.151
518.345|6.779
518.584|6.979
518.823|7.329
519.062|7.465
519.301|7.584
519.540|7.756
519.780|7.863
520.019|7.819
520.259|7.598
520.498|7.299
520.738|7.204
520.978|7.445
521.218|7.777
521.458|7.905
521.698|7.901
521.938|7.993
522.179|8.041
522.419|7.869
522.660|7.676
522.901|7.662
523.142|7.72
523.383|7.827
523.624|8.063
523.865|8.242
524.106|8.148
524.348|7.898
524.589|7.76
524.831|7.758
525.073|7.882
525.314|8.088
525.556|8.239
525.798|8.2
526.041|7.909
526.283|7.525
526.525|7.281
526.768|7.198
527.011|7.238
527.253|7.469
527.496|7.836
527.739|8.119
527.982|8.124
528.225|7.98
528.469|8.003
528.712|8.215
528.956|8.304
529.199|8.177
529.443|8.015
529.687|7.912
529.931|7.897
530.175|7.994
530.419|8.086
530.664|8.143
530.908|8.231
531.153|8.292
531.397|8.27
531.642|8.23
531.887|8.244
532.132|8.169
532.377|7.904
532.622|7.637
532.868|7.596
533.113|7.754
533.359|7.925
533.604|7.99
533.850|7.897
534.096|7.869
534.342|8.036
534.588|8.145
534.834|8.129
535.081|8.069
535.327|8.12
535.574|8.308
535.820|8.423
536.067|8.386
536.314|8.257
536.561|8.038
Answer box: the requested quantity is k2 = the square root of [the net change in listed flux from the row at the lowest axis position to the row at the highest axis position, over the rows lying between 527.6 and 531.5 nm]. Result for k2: 0.39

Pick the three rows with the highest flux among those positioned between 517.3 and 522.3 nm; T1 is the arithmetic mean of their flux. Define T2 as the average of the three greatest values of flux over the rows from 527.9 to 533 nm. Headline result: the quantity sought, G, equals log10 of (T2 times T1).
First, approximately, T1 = 7.98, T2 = 8.29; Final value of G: 1.82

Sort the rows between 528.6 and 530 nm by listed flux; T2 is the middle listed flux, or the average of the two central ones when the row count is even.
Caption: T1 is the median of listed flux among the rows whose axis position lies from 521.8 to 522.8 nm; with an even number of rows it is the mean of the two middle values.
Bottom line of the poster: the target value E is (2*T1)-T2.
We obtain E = 7.8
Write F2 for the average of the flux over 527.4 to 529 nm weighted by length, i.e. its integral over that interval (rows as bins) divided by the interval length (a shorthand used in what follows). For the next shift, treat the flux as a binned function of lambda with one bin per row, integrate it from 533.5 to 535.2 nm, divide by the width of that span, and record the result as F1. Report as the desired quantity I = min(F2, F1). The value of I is 8.02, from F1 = 8.0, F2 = 8.1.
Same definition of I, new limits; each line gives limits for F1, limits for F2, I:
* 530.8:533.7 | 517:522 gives 7.42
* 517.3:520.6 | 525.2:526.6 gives 7.39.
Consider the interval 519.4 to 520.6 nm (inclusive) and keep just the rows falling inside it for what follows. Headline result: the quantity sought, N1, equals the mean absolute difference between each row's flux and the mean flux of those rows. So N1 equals 0.17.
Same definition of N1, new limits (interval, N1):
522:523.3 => 0.13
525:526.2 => 0.13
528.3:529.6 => 0.11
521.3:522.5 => 0.06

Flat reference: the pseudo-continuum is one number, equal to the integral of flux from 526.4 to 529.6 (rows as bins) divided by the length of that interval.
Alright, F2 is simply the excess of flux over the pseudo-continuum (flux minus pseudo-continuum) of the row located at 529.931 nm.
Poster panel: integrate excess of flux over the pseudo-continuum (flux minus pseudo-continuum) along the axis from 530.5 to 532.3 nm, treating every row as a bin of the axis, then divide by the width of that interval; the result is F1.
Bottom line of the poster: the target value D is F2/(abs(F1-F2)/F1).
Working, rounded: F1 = 0.37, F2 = 0.1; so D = 0.06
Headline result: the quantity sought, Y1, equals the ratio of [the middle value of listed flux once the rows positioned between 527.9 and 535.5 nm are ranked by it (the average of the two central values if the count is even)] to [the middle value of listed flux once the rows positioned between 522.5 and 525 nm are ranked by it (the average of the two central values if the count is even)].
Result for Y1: 1.04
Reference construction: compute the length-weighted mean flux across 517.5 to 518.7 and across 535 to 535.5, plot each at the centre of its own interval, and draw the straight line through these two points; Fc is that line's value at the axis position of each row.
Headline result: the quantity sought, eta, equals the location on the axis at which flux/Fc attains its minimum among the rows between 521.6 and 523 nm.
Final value 522.901 nm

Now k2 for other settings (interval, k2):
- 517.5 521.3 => 0.65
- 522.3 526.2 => 0.20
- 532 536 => 0.50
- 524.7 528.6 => 0.49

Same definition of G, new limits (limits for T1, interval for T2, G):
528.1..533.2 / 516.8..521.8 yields 1.82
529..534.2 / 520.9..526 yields 1.83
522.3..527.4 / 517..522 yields 1.81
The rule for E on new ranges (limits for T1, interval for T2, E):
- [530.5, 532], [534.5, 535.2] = 8.3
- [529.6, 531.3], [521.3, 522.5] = 8.3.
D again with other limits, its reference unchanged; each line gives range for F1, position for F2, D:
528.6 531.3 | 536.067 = 0.55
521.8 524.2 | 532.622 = -0.06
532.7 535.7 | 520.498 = -0.11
